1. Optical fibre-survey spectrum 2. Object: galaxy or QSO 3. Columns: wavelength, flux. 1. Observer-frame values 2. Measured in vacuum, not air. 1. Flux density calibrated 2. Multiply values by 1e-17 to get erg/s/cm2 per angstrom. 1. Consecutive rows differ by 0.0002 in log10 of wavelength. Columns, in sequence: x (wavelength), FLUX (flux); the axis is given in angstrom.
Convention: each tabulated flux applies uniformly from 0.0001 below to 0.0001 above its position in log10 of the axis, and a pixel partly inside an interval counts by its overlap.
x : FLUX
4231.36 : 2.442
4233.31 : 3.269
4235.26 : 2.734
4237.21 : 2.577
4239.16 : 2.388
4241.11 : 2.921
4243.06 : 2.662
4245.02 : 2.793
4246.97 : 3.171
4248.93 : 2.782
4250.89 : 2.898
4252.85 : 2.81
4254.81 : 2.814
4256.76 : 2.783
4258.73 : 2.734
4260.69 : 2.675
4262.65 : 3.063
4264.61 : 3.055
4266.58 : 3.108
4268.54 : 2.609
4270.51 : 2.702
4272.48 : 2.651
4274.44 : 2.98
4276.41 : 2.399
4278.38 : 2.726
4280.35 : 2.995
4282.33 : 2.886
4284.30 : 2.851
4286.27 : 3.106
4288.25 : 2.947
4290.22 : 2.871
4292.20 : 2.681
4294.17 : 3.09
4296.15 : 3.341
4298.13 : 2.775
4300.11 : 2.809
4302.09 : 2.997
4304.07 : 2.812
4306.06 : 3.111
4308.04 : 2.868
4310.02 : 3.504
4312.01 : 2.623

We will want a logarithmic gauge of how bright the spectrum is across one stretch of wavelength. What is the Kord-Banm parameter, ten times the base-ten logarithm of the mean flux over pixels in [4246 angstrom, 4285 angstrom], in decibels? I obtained 4.52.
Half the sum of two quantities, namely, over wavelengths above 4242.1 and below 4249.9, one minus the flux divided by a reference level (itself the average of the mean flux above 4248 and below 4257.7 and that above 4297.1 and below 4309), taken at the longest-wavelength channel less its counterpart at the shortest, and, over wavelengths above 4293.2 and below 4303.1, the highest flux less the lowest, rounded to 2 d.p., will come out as 0.26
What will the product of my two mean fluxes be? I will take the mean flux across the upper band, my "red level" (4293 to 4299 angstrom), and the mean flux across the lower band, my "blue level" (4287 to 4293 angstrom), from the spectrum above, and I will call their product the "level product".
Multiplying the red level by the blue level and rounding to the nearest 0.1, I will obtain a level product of 8.7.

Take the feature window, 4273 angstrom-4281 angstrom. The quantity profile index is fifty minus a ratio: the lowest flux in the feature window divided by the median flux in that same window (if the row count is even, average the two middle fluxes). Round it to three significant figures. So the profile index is 49.2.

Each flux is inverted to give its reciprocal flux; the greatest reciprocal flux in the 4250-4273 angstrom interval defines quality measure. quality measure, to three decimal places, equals 0.383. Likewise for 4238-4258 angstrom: 0.419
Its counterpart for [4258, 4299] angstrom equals 0.417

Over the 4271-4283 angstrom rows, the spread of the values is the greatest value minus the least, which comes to 0.60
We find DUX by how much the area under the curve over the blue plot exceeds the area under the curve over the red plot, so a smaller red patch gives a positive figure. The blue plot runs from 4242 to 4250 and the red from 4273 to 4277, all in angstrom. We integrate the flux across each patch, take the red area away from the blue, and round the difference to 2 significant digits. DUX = 12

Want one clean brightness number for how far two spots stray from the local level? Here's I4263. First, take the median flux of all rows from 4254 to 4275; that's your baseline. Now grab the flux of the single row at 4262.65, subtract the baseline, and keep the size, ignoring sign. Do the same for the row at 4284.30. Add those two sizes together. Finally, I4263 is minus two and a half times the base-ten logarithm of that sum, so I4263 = 1.1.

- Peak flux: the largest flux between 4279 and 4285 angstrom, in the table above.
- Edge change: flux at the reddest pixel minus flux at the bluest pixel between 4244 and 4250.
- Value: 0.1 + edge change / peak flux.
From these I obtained 0.10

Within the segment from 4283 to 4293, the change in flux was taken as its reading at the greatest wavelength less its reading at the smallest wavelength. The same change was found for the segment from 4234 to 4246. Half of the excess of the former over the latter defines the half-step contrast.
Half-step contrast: -0.11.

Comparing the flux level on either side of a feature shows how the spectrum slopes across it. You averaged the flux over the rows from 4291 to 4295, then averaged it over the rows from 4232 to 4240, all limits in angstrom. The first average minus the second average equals 0.143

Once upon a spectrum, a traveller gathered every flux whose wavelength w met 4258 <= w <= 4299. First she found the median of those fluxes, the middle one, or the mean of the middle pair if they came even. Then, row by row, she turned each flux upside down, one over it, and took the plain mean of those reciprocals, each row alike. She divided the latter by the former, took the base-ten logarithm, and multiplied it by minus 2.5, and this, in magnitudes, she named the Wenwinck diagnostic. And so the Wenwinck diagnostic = 2.28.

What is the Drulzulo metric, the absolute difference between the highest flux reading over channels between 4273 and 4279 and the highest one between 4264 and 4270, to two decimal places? 0.13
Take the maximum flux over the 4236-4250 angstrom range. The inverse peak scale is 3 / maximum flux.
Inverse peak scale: 0.95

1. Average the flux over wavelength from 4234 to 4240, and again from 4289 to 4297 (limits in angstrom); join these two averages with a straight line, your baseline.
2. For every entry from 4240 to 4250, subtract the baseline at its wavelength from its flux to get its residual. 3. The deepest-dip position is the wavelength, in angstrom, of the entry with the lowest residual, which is 4243.06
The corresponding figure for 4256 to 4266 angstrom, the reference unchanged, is 4260.69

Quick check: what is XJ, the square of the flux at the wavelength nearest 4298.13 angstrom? 7.7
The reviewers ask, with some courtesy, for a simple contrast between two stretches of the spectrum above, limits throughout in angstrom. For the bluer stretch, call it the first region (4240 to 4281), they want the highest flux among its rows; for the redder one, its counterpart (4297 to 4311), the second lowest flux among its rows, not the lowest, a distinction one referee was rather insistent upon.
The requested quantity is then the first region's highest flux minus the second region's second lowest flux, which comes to 0.36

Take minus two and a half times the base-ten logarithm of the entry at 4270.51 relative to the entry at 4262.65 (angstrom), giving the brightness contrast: 0.14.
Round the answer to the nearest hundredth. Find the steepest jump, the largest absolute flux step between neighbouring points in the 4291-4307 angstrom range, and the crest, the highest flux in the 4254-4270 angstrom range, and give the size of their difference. 2.54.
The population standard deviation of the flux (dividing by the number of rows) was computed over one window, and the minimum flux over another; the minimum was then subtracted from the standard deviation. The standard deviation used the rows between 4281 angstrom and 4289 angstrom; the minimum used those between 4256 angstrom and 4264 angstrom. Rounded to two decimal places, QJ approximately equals -2.58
